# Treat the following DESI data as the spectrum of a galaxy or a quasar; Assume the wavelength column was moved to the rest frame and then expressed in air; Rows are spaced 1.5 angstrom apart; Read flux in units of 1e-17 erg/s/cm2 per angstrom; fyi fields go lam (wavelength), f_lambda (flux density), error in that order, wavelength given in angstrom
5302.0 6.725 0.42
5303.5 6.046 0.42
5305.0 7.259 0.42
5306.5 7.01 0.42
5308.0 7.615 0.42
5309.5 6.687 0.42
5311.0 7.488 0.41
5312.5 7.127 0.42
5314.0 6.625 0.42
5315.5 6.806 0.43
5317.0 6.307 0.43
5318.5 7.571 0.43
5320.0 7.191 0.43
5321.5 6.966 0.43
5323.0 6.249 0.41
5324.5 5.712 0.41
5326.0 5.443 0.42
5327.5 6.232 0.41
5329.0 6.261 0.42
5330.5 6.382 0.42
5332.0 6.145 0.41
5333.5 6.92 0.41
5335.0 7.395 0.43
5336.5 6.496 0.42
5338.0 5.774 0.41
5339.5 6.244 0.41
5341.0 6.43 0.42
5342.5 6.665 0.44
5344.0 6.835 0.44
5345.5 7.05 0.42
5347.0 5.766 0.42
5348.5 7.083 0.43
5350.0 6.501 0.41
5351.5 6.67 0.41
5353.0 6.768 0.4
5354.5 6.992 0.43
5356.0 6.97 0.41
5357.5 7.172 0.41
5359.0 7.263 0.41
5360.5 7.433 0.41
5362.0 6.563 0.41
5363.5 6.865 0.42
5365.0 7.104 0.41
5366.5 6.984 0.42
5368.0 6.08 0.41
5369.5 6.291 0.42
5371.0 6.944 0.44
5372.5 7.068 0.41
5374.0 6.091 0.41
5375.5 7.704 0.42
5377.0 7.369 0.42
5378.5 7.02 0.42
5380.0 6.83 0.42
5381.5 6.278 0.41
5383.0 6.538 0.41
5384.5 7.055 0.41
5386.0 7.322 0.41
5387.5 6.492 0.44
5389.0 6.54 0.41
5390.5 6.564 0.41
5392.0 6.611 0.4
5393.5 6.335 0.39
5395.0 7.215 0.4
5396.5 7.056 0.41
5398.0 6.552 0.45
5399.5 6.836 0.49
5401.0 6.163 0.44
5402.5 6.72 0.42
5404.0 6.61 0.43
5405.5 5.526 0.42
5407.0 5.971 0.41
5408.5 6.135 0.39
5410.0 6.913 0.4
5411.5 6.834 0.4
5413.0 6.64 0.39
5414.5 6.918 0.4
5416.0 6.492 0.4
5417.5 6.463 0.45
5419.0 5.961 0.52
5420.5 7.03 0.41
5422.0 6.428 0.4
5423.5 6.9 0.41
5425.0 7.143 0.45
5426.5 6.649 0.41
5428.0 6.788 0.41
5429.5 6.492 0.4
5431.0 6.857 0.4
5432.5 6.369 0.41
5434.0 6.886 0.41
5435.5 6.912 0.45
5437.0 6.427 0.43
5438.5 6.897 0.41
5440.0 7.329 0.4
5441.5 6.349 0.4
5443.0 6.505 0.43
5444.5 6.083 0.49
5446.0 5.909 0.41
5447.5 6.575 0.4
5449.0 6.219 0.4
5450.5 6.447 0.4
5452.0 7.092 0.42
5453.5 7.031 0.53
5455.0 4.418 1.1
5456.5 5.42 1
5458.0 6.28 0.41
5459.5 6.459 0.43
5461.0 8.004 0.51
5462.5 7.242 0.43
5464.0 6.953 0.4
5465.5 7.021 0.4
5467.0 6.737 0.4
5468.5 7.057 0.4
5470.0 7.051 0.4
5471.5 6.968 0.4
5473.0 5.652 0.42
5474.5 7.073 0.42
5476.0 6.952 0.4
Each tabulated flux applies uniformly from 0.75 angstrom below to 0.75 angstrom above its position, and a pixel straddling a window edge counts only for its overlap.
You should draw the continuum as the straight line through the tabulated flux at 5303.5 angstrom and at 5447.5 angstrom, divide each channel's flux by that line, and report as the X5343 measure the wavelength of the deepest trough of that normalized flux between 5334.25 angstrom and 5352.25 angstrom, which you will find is 5347.0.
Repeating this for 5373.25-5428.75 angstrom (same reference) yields 5405.5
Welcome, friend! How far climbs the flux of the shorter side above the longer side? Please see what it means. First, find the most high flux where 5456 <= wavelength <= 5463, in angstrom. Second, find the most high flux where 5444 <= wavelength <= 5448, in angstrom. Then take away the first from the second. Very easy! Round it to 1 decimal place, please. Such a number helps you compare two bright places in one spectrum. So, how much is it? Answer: -1.4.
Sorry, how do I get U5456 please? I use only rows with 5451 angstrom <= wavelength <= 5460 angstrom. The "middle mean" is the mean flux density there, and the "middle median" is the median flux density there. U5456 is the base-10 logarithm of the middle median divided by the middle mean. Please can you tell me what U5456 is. 0.018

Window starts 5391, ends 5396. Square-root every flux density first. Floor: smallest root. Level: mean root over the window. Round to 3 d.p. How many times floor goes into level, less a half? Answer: 0.530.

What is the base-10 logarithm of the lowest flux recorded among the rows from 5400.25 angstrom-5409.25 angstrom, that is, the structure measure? 0.742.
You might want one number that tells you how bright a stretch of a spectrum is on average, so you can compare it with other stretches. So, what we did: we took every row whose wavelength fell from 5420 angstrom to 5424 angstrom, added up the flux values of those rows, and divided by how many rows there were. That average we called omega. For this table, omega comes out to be 6.8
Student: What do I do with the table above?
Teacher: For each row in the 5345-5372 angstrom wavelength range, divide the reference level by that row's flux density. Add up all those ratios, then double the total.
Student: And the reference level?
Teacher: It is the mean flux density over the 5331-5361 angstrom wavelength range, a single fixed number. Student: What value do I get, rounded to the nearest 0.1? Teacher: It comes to 35.7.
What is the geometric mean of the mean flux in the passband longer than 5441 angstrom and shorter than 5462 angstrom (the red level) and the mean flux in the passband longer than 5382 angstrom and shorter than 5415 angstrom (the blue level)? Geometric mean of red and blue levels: 6.48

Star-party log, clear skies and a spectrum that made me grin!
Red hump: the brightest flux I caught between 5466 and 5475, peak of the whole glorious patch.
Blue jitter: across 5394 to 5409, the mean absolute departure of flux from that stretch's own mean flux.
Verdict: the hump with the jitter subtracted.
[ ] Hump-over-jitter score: 6.65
